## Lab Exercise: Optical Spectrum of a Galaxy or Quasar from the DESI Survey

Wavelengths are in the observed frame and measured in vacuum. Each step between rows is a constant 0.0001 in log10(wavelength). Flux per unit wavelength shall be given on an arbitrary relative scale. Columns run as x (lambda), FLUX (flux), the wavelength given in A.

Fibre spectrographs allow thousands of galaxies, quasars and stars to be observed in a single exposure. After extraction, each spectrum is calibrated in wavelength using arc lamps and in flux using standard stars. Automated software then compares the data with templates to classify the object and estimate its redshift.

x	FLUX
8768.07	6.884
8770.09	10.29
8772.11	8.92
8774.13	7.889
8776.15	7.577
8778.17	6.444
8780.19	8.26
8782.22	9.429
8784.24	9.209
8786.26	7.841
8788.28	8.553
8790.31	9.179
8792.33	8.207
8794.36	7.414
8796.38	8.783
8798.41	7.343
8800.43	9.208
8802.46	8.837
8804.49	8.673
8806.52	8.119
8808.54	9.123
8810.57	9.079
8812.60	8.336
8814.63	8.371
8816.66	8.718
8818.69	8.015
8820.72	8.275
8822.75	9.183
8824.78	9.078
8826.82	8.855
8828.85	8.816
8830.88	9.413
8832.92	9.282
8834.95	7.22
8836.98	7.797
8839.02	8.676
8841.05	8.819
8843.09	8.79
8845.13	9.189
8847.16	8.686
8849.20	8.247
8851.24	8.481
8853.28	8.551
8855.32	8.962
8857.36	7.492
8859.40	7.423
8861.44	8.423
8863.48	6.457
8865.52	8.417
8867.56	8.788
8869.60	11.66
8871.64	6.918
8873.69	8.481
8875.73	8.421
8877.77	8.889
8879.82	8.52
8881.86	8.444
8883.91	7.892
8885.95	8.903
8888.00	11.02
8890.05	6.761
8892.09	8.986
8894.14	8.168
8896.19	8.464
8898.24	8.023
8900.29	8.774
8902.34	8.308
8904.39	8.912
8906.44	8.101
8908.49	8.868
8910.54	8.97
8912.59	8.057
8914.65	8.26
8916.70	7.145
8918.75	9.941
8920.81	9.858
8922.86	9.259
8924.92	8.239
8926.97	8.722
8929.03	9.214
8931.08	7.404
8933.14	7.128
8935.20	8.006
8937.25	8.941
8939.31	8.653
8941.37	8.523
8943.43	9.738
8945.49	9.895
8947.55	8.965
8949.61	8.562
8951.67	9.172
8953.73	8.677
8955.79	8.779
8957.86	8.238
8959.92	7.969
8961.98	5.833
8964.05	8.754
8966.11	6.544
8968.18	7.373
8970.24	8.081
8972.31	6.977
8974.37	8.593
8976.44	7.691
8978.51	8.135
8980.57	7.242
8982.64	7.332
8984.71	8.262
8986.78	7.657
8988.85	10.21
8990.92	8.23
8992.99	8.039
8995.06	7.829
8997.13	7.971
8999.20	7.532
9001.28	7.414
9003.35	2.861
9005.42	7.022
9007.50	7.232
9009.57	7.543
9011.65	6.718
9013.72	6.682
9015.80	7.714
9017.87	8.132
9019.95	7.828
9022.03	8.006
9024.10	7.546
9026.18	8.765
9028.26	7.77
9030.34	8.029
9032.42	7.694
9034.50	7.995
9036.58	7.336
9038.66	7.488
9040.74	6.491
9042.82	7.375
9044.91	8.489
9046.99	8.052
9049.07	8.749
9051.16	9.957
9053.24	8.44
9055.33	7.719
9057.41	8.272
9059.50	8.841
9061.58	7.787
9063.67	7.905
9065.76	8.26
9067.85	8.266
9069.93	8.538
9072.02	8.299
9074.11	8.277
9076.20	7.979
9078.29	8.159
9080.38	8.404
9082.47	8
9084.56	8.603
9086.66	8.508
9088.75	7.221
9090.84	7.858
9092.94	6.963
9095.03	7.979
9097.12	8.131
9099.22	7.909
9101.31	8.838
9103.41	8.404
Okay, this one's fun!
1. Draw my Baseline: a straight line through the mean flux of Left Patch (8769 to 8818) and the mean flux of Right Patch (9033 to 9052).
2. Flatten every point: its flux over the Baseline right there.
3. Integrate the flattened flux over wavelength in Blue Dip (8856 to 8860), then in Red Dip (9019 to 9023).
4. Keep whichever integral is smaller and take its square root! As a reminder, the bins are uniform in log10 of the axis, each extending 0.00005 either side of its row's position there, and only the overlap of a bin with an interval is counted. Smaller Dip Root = 1.91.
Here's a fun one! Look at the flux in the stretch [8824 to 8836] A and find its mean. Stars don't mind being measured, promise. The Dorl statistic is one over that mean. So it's 0.114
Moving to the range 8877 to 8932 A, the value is 0.116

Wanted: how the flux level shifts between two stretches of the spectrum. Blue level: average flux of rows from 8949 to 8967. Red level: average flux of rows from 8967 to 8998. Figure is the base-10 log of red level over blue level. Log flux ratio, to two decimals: 0.00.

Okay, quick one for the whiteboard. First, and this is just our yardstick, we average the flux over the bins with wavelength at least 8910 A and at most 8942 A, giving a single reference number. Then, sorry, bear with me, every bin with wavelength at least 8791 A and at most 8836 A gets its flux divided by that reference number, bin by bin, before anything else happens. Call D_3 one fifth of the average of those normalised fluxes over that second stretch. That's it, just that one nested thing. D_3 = 0.201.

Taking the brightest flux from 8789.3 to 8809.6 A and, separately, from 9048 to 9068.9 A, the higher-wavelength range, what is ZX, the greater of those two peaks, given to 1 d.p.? 10.0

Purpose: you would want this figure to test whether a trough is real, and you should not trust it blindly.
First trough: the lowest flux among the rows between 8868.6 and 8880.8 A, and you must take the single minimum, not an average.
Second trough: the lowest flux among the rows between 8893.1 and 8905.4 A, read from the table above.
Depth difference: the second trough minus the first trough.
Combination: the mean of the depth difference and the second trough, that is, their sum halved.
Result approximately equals 4.6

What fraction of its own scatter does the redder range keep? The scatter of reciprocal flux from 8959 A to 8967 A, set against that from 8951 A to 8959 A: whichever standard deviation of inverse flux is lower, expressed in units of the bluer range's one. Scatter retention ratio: 1.00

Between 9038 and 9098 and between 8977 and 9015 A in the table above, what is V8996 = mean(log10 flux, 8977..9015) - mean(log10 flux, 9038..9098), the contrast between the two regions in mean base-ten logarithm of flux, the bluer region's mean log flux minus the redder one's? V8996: -0.046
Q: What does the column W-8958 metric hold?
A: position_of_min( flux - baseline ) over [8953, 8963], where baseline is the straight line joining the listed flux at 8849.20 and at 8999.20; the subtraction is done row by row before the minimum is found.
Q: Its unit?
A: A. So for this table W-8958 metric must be 8961.98 A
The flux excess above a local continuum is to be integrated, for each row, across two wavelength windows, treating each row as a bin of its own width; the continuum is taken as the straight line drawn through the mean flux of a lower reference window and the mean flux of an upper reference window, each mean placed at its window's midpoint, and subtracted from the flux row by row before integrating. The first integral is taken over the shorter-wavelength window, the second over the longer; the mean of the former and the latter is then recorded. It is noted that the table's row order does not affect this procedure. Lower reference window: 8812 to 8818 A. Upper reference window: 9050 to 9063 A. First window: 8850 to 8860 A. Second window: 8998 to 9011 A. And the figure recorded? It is -13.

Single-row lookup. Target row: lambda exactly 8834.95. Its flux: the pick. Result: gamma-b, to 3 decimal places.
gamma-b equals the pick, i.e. 7.220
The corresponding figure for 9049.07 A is 8.749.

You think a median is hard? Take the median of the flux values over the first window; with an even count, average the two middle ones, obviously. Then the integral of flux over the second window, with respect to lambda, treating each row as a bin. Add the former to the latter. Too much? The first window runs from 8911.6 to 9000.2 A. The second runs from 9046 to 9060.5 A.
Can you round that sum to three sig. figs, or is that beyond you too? 133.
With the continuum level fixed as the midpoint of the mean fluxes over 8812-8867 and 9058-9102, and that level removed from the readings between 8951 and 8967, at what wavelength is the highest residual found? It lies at 8951.67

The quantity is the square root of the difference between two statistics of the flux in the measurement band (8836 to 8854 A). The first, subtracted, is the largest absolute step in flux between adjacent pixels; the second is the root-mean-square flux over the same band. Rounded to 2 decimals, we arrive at 2.78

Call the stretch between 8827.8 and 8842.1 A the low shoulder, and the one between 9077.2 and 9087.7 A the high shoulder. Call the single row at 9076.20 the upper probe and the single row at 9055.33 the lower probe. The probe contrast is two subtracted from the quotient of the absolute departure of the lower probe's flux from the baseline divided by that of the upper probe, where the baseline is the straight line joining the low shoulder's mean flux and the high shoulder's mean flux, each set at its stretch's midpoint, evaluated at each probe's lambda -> -0.2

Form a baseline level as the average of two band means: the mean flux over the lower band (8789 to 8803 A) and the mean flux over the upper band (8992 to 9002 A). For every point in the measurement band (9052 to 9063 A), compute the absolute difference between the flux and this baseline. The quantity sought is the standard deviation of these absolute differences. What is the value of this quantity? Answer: 0.2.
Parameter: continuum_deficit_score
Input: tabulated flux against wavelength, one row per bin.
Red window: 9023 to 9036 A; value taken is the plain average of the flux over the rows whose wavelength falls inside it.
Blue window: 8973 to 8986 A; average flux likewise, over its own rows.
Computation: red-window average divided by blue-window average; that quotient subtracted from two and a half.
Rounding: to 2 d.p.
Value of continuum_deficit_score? 1.49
